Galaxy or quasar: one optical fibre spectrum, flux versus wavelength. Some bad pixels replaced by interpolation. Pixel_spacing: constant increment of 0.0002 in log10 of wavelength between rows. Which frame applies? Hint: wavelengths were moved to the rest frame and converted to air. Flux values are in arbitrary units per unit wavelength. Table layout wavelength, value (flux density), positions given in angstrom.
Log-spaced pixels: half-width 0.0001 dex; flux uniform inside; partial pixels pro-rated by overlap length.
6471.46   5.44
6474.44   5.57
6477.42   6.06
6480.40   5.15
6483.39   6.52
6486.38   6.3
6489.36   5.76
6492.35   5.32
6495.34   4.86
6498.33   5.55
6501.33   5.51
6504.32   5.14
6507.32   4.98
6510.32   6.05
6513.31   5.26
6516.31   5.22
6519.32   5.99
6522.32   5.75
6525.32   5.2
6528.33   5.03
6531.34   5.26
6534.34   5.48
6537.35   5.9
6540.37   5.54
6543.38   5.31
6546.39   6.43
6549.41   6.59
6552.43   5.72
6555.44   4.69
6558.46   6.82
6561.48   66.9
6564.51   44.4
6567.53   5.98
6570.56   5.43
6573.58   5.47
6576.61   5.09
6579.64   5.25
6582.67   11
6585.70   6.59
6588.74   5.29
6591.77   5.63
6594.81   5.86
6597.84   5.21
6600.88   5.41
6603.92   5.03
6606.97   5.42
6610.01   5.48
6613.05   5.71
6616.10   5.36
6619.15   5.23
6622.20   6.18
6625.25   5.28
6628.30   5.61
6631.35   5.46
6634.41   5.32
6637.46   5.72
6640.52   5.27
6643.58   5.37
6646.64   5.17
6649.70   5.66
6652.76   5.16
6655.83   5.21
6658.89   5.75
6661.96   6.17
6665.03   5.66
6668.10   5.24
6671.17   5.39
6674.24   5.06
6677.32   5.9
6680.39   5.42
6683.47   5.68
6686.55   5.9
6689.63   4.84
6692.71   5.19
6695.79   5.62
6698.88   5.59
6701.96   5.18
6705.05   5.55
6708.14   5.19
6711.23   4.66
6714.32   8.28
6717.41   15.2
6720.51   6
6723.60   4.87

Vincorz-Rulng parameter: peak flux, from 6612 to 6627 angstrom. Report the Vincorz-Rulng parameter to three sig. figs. 6.18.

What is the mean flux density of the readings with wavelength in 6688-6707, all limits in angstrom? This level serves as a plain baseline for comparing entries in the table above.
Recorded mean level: 5.33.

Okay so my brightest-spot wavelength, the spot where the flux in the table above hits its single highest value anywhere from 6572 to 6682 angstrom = 6582.67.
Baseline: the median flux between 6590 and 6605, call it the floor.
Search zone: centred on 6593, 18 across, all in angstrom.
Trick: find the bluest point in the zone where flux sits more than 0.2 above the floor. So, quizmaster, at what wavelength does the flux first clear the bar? 6585.70 angstrom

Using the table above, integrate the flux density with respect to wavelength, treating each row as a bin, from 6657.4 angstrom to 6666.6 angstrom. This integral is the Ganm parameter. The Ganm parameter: 54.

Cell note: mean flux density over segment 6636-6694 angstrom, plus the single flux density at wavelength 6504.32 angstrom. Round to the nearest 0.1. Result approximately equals 10.6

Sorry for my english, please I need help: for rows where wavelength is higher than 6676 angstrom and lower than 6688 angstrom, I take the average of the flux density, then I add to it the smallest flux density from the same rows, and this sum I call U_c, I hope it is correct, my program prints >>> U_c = 11.1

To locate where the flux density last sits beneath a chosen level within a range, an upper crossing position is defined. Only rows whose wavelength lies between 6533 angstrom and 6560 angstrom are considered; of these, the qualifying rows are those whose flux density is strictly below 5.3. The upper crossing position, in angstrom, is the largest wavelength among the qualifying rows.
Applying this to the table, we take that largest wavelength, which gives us 6555.44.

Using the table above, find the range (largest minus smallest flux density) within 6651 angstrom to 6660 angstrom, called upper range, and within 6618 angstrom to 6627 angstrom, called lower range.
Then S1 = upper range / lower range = 0.62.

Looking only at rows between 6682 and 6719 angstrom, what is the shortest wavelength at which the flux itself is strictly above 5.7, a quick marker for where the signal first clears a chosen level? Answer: 6686.55 angstrom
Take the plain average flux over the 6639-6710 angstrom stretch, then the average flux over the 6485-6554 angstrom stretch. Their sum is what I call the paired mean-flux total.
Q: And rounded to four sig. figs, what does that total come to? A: 11.01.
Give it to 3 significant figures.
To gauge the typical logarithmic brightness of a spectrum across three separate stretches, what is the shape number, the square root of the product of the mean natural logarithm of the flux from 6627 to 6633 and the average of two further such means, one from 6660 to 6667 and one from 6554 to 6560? 1.73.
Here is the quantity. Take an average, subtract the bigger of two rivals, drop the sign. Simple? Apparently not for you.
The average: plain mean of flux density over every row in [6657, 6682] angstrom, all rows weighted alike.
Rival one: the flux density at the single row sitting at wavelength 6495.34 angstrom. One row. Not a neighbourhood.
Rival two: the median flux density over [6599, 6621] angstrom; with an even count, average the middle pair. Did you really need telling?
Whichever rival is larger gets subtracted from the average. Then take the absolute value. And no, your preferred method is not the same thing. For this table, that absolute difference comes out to 0.16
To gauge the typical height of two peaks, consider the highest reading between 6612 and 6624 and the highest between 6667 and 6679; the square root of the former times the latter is 6.04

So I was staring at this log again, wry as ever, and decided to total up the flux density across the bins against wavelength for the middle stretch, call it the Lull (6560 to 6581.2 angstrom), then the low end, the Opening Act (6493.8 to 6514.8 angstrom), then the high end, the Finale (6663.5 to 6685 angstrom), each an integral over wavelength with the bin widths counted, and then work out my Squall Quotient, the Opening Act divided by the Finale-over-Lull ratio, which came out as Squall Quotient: 397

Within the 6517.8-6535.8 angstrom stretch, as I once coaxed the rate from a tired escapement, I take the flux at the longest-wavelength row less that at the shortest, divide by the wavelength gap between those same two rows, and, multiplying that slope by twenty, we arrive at -0.68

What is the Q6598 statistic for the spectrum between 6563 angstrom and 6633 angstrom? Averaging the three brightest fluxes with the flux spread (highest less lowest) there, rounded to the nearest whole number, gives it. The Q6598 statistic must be 30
